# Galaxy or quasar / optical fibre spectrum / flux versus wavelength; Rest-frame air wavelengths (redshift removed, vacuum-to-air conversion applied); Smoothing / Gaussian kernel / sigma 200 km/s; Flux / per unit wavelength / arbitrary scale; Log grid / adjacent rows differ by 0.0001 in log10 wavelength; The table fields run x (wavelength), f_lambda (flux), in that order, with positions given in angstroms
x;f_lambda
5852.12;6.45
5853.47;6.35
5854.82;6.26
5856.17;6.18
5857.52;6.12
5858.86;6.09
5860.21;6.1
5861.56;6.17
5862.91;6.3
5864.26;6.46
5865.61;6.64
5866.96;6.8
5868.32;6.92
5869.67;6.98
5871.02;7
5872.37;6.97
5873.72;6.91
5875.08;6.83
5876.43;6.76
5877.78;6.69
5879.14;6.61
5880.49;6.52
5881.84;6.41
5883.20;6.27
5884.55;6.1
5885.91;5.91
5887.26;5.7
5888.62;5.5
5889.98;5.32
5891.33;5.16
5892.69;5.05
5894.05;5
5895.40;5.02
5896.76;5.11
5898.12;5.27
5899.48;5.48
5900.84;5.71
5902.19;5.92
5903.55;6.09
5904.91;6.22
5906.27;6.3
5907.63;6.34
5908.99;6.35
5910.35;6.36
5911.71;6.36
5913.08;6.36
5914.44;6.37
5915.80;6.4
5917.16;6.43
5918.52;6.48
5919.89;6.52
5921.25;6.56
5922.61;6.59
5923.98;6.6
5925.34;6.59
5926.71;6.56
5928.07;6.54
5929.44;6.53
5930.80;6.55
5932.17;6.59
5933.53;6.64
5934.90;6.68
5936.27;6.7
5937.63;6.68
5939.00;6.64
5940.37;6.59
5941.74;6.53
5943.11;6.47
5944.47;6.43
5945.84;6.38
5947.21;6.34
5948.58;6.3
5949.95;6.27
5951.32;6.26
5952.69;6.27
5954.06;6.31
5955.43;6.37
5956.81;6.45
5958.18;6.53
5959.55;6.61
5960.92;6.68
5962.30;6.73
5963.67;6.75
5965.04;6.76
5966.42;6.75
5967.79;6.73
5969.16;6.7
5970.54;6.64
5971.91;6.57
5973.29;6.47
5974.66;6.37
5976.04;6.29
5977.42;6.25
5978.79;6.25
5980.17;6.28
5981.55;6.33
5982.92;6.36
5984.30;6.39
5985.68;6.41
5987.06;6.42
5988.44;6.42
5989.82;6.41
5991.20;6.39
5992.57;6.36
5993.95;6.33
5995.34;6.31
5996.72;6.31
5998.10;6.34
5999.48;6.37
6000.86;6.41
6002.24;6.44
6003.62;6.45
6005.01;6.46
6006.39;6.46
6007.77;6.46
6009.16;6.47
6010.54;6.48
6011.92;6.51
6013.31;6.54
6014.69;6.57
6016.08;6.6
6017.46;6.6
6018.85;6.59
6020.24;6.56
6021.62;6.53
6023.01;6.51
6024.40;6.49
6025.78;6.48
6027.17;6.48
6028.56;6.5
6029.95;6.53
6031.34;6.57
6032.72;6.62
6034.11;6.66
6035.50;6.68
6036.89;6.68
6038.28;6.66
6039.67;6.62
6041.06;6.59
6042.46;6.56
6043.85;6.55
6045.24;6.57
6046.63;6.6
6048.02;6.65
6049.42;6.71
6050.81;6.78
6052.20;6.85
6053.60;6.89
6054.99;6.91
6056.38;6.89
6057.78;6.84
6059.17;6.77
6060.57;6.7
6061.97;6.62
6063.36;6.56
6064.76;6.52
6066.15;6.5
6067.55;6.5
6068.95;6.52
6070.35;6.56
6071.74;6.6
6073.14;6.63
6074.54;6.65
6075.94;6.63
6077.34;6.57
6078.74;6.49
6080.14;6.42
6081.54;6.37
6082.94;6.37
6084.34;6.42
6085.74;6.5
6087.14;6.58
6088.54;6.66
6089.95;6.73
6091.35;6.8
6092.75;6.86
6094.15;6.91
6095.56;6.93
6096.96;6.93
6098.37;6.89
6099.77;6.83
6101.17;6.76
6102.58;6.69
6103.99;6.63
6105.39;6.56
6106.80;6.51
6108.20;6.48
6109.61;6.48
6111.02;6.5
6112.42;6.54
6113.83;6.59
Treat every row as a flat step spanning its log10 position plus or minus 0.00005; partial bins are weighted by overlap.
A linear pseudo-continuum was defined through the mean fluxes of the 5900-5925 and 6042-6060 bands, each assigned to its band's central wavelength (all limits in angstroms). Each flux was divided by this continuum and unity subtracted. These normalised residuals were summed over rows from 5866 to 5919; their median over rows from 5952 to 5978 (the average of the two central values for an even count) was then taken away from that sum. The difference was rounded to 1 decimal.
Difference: -0.7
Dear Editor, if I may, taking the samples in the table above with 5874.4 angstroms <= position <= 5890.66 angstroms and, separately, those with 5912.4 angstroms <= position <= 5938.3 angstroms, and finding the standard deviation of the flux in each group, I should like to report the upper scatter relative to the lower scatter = 0.2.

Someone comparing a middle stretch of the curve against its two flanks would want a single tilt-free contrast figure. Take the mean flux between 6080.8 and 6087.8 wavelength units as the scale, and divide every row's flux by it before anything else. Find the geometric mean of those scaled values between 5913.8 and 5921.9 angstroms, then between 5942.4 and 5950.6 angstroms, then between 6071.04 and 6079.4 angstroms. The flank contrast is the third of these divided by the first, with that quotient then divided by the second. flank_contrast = 1.03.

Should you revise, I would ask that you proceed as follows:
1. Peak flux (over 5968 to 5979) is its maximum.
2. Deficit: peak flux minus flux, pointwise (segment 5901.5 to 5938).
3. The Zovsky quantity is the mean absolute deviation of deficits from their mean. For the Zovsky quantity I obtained 0.15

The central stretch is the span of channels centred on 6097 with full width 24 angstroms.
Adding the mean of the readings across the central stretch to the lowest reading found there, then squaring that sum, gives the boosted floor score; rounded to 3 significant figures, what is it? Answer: 174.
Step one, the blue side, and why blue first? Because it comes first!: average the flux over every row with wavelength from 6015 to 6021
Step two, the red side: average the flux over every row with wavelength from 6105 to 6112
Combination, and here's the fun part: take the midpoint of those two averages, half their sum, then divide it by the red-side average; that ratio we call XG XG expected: 1.01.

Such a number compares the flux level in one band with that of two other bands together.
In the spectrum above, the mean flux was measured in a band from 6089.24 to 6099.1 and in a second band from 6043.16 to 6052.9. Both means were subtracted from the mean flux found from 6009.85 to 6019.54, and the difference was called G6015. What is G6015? -6.98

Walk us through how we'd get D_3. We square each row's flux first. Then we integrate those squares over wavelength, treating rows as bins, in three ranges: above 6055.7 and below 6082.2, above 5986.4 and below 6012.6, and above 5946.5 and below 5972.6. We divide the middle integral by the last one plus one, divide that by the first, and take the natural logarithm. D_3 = -7.08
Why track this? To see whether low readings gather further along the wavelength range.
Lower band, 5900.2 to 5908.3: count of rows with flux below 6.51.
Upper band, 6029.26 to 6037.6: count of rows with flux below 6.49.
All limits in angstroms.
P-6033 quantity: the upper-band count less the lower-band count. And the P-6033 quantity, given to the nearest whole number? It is -6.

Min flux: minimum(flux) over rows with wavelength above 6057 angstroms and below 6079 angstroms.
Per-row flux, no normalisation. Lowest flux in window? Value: 6.49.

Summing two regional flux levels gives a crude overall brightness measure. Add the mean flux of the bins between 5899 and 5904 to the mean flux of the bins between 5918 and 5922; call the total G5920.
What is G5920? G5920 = 12.3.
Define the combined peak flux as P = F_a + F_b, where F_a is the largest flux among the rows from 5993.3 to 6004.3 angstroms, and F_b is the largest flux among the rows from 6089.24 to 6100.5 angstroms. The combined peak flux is 13.4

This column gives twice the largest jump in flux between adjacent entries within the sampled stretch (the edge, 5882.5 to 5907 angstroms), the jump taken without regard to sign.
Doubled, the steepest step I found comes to 0.46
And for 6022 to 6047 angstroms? 0.10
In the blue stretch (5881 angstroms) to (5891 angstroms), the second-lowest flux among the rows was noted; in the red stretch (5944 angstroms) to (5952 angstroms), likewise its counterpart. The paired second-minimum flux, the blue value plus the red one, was 11.8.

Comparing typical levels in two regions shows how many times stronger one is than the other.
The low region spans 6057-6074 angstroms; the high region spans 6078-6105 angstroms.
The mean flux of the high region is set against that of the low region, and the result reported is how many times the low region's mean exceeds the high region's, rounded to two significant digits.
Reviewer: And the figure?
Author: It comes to 0.99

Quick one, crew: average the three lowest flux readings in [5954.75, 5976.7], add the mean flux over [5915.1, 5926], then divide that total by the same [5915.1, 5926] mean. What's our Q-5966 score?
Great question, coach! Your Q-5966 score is 1.97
